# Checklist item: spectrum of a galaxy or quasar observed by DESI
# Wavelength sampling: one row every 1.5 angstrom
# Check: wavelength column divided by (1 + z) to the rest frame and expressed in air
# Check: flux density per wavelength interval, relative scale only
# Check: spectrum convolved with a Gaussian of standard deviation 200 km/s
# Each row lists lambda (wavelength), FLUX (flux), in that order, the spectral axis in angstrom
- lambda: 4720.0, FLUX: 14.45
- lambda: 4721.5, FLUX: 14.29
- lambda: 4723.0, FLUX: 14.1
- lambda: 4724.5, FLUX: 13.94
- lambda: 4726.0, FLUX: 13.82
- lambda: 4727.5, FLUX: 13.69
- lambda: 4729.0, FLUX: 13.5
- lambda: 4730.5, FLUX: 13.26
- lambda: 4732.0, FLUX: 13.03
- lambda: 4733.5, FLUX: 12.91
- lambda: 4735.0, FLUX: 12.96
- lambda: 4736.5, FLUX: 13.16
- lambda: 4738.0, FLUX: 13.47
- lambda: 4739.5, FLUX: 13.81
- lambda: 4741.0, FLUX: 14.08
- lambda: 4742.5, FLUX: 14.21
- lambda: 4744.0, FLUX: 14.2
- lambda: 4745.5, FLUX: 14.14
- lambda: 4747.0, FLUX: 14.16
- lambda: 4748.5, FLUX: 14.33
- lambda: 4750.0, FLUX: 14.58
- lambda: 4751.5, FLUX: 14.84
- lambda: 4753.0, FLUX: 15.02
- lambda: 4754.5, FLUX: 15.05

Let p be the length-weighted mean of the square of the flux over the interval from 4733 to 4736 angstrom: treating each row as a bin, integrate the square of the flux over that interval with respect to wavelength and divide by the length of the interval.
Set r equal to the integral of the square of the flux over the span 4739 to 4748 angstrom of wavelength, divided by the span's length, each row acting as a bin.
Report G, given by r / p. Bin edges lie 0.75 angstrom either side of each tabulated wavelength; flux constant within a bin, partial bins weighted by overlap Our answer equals 1.19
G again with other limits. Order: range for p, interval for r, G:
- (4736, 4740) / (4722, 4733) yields 1.02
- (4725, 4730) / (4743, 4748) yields 1.08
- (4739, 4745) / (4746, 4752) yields 1.05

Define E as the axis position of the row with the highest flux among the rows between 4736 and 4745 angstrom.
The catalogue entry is 4742.5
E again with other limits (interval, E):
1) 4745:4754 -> 4753.0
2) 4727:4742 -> 4741.0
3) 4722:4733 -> 4723.0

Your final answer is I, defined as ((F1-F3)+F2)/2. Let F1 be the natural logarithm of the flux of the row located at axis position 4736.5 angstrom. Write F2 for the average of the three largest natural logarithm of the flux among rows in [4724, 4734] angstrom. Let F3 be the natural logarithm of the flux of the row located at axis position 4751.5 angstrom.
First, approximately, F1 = 2.58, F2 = 2.63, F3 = 2.70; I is 1.25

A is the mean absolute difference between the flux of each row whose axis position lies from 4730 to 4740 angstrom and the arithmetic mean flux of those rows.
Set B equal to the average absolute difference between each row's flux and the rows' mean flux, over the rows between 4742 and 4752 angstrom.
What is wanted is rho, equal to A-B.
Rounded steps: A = 0.24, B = 0.205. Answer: 0.04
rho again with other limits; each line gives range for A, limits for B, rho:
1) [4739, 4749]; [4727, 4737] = -0.12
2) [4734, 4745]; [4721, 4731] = 0.16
